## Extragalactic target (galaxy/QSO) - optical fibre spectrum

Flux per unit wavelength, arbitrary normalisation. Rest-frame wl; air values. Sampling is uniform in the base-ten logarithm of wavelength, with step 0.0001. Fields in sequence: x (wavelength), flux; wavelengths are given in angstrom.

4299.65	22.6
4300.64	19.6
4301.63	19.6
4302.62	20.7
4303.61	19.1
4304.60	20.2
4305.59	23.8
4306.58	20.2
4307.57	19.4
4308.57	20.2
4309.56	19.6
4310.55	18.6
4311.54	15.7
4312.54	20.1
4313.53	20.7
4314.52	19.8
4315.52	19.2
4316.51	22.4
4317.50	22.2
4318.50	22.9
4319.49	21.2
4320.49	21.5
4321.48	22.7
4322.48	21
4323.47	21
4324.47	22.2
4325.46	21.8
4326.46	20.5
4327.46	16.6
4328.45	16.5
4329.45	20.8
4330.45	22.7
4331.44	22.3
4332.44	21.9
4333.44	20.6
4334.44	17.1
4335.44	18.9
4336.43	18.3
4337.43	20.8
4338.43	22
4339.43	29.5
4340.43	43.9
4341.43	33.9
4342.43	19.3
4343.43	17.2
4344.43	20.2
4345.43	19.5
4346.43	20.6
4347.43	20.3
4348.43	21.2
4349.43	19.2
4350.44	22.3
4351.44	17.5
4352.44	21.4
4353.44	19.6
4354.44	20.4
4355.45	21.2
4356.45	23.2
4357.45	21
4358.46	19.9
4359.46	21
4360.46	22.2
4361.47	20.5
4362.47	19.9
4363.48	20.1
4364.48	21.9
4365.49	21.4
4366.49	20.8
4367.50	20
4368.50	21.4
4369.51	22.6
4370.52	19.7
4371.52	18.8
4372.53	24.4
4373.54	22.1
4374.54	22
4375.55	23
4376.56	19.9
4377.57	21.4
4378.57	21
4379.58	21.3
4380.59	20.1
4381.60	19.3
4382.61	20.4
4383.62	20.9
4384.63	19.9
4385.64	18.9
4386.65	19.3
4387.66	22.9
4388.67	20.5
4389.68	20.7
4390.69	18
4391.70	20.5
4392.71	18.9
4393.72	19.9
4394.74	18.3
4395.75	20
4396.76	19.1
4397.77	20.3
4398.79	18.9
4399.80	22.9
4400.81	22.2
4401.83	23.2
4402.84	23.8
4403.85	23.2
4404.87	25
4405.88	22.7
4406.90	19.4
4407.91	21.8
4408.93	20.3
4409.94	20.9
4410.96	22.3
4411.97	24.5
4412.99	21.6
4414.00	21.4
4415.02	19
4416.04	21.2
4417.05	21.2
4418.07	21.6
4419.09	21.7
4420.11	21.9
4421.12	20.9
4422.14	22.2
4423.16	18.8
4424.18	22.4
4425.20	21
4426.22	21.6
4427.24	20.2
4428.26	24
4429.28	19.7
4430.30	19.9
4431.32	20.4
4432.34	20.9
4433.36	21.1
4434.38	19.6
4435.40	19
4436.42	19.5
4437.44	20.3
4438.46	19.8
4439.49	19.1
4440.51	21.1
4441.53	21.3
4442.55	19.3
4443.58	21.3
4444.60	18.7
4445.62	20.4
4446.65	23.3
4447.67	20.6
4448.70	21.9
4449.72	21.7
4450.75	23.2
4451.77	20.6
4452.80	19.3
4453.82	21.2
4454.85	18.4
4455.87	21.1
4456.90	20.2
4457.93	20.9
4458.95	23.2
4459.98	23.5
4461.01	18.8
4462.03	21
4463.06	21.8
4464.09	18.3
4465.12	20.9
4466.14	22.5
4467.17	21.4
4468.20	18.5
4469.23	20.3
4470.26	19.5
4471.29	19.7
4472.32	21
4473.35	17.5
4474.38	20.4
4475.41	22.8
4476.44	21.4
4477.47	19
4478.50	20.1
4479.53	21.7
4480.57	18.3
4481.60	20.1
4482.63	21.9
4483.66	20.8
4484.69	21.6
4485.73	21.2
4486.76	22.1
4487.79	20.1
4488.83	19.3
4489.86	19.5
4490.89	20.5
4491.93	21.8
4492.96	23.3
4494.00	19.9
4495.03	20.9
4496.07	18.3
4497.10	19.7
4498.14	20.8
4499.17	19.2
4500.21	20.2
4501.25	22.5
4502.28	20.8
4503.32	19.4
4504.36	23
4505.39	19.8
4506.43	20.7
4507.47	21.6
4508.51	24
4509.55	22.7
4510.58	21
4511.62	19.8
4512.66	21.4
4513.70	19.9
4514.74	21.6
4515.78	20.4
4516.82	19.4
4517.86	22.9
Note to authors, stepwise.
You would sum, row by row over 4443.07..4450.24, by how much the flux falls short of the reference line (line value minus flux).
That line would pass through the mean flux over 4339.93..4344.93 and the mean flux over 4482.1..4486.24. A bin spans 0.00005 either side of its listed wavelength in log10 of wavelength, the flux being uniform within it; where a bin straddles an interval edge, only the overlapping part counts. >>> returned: 12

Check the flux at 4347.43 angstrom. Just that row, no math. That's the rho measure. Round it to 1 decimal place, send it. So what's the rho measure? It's 20.3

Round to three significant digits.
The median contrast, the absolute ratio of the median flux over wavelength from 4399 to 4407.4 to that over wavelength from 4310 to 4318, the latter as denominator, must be 1.16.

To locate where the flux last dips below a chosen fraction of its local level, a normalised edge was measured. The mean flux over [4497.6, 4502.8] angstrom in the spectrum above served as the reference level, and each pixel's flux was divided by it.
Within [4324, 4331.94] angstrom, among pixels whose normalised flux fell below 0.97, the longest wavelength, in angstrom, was 4328.45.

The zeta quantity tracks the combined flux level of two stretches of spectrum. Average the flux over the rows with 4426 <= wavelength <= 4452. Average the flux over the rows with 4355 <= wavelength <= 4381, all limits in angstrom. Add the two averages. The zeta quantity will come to 41.90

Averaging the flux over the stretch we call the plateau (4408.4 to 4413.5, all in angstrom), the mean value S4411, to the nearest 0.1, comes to 21.9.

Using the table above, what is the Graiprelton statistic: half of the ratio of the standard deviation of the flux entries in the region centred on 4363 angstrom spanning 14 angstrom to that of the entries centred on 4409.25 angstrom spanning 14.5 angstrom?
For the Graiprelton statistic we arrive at 0.29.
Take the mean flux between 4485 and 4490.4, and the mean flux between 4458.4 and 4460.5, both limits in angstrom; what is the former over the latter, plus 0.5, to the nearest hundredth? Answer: 1.38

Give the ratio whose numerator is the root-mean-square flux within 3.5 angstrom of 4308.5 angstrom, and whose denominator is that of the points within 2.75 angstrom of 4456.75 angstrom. 0.95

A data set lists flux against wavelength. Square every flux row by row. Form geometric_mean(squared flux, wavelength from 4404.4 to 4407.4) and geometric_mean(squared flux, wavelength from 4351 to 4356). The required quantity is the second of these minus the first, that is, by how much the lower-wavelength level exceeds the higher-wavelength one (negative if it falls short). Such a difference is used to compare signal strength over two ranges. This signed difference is -96.2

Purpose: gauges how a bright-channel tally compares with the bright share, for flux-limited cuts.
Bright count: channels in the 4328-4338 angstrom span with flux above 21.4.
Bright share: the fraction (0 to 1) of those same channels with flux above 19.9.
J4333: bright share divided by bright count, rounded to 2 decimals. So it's 0.20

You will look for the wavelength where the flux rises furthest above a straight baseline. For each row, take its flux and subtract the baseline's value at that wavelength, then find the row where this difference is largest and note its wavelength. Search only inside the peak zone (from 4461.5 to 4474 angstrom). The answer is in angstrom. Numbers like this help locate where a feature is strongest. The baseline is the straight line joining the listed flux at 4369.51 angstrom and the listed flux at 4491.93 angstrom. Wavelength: 4466.14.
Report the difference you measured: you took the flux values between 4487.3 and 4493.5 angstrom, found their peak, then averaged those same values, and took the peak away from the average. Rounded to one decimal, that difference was -2.6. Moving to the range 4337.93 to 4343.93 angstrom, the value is -16.3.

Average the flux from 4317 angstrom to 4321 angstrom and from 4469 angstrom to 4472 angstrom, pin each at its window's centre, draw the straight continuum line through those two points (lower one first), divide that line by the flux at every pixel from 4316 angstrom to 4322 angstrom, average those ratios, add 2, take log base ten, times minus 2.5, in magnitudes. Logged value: -1.19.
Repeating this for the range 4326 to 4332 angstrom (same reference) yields -1.23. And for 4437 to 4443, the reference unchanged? -1.20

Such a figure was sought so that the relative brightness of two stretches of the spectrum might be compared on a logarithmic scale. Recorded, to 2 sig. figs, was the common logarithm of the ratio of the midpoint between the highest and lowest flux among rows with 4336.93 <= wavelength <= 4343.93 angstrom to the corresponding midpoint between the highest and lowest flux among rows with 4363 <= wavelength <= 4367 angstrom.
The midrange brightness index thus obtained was 0.16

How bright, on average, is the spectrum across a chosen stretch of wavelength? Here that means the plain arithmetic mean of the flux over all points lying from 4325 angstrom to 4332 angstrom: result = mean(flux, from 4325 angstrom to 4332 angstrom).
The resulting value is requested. 20.2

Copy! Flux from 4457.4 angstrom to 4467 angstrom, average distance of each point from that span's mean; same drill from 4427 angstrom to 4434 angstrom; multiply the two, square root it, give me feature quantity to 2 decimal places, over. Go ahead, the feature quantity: 1.14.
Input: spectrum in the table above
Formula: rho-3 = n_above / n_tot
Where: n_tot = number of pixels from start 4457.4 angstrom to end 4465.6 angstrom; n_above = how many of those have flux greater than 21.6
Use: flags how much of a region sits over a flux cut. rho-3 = 0.4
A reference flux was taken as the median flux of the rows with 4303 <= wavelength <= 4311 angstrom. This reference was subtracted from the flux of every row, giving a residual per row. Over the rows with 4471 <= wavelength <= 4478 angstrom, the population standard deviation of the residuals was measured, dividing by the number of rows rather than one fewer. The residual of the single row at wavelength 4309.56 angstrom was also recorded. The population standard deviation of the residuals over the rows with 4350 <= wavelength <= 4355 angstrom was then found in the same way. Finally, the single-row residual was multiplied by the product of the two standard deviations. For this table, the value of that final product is -0.8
